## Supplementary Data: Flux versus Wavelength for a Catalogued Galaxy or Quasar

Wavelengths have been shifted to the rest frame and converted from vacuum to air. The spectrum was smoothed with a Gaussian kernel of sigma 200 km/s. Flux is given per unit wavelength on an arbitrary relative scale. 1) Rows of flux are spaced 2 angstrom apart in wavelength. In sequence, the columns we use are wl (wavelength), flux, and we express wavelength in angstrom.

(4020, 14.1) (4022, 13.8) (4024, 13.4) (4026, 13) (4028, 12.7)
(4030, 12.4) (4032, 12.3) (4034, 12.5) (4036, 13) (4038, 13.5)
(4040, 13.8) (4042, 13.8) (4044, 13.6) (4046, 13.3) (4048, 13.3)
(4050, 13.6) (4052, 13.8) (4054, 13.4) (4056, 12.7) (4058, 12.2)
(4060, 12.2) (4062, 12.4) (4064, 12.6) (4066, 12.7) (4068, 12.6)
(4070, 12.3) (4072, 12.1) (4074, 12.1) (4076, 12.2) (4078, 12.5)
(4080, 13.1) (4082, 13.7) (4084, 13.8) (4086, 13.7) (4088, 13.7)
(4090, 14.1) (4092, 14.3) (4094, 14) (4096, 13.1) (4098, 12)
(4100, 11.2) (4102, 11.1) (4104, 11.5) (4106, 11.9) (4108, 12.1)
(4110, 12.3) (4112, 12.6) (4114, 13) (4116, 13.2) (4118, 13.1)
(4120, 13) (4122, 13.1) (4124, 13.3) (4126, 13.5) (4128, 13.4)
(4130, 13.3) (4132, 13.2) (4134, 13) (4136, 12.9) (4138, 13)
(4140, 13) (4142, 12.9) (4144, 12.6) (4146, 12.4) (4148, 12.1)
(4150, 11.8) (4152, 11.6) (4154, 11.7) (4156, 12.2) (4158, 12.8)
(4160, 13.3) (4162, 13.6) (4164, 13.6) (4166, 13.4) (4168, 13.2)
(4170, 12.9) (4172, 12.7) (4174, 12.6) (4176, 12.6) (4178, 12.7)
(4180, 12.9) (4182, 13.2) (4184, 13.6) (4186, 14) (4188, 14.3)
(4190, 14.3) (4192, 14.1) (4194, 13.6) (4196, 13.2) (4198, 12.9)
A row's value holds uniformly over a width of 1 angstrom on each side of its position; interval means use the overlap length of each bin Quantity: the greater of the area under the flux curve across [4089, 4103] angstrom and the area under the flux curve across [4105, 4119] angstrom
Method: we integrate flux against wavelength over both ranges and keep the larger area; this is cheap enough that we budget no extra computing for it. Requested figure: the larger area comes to 180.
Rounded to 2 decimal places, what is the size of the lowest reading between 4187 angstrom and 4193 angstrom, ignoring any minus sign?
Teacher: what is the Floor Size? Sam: 14.10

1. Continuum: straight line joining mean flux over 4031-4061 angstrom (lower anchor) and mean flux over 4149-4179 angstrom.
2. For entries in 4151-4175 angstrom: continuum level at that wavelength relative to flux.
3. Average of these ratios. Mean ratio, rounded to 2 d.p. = 1.00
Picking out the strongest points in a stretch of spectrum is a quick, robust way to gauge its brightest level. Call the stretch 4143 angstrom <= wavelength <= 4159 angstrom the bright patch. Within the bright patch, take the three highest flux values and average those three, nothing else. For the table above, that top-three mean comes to 12.6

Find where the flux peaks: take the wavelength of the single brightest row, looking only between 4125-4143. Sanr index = 4126 angstrom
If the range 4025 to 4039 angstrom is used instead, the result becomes 4038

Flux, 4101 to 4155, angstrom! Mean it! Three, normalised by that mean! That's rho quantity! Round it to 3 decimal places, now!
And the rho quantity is 0.238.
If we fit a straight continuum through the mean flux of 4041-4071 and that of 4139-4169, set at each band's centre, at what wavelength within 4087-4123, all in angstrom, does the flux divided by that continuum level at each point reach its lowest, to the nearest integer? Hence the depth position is 4102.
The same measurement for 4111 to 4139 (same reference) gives 4112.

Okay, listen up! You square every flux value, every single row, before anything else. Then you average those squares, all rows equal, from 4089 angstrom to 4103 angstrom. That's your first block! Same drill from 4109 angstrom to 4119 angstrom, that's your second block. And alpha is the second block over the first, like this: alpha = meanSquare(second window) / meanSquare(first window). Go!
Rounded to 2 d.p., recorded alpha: 0.99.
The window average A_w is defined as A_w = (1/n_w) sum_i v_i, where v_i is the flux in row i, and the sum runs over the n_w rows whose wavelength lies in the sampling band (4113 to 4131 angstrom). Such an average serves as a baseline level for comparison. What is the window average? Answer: 13.2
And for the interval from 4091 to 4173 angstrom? 12.8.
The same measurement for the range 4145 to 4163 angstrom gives 12.4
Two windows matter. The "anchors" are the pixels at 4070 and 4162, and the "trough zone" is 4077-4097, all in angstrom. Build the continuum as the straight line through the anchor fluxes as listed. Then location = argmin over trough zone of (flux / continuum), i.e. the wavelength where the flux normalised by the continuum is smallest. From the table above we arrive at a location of 4078 angstrom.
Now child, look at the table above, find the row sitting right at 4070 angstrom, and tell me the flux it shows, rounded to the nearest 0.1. 12.3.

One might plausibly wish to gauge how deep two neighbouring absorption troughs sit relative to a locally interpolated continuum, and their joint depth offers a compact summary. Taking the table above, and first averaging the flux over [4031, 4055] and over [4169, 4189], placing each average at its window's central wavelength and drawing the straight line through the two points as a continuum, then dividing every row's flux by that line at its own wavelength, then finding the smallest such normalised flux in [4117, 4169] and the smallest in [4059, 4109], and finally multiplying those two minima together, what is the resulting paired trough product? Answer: 0.737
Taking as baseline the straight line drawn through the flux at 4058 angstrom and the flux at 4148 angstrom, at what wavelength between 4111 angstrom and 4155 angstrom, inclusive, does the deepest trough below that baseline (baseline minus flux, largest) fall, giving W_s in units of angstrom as 4152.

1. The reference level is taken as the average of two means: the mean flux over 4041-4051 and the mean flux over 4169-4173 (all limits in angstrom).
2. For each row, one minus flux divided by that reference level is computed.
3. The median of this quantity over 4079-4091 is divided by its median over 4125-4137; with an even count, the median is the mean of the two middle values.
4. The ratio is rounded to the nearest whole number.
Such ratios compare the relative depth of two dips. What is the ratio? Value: 6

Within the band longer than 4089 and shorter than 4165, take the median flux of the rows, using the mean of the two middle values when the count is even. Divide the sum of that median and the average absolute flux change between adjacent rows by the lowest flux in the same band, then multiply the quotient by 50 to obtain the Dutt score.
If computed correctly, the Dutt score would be 59.8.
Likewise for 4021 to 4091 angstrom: 54.8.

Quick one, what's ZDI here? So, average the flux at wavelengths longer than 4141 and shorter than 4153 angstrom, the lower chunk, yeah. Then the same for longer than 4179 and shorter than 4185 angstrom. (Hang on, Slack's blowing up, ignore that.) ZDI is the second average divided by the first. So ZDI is 1.08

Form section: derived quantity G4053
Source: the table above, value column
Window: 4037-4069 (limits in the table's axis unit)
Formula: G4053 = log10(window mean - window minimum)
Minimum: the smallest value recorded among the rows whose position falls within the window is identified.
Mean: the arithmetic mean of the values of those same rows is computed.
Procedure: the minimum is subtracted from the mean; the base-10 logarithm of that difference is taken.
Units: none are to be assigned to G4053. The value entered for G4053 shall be -0.05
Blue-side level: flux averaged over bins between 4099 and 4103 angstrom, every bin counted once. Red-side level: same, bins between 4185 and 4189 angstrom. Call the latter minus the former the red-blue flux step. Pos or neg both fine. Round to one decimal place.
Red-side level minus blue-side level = 3.0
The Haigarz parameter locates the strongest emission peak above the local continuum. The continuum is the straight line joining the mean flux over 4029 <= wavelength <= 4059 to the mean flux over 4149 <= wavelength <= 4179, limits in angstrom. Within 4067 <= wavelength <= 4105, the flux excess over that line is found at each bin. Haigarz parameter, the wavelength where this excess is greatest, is 4092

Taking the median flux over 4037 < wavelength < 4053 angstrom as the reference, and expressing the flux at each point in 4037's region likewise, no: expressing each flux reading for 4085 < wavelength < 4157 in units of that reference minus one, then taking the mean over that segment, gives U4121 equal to -0.063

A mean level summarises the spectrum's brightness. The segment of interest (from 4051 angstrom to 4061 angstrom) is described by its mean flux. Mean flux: 12.9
